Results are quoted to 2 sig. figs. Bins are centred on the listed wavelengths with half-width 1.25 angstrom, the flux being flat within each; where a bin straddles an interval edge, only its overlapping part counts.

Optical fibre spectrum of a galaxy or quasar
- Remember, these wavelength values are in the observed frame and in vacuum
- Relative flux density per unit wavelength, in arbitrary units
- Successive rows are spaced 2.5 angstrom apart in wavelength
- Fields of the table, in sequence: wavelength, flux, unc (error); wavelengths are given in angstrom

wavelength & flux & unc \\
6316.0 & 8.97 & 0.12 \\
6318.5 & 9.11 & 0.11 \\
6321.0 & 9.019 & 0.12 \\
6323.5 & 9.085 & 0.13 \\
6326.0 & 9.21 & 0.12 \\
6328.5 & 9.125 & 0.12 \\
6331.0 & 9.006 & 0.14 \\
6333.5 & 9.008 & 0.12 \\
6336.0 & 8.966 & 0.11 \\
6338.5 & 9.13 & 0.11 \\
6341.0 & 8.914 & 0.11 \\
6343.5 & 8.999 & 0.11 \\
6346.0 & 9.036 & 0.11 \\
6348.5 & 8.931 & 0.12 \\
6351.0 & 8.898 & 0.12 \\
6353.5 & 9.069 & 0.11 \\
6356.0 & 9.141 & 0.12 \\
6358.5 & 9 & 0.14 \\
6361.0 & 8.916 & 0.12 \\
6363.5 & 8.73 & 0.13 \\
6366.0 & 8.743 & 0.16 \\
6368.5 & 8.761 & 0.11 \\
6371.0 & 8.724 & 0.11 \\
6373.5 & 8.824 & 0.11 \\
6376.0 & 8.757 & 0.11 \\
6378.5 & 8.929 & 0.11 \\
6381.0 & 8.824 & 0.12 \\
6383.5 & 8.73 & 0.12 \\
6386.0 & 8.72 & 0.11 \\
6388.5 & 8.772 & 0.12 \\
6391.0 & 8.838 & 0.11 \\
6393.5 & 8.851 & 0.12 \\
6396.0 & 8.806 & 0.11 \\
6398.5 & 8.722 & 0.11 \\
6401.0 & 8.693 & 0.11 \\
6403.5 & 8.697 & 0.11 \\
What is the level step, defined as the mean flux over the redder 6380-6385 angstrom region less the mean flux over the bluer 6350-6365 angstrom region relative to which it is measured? -0.18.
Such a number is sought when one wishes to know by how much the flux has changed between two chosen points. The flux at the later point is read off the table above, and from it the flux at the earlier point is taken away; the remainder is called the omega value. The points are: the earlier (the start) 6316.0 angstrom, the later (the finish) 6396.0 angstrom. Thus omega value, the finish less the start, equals -0.16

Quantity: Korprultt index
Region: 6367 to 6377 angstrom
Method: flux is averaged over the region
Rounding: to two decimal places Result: 8.77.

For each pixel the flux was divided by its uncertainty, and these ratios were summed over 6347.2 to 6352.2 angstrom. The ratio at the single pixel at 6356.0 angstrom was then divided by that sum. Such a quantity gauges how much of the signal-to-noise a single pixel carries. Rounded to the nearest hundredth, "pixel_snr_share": 0.51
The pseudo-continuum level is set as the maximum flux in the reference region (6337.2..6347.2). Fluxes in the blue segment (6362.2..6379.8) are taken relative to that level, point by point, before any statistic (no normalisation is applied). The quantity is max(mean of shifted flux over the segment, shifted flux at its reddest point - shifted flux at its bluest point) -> 0.20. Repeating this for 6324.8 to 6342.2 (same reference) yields -0.08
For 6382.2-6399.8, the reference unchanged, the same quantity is -0.01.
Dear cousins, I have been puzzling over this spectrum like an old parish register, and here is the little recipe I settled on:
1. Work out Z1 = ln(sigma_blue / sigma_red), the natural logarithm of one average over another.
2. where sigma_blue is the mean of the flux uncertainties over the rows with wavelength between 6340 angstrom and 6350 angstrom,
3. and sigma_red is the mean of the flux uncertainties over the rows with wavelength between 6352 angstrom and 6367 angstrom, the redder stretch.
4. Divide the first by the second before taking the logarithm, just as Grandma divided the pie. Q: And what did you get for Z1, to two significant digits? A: -0.14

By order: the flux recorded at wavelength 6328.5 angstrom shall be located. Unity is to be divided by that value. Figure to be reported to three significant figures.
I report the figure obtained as 0.110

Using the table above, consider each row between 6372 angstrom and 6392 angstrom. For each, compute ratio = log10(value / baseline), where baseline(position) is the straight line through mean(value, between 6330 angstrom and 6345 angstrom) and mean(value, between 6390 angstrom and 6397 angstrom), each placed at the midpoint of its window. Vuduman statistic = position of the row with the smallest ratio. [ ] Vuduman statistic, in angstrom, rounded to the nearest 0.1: 6386.0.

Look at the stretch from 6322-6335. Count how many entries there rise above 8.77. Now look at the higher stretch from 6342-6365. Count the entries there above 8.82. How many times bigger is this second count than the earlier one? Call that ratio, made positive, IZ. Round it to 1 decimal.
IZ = 1.6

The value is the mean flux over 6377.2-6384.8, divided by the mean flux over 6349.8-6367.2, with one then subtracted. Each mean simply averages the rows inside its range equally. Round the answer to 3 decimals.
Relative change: -0.011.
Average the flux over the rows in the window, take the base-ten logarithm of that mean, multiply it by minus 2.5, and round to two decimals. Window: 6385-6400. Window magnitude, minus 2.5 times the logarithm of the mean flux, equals -2.36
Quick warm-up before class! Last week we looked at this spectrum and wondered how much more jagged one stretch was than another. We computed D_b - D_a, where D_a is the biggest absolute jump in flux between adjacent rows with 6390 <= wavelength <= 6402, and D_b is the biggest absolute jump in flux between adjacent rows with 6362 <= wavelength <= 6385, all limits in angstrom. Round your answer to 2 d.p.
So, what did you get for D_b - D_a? 0.09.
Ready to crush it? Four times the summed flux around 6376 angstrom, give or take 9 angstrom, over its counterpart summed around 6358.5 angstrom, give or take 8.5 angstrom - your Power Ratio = 3.94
